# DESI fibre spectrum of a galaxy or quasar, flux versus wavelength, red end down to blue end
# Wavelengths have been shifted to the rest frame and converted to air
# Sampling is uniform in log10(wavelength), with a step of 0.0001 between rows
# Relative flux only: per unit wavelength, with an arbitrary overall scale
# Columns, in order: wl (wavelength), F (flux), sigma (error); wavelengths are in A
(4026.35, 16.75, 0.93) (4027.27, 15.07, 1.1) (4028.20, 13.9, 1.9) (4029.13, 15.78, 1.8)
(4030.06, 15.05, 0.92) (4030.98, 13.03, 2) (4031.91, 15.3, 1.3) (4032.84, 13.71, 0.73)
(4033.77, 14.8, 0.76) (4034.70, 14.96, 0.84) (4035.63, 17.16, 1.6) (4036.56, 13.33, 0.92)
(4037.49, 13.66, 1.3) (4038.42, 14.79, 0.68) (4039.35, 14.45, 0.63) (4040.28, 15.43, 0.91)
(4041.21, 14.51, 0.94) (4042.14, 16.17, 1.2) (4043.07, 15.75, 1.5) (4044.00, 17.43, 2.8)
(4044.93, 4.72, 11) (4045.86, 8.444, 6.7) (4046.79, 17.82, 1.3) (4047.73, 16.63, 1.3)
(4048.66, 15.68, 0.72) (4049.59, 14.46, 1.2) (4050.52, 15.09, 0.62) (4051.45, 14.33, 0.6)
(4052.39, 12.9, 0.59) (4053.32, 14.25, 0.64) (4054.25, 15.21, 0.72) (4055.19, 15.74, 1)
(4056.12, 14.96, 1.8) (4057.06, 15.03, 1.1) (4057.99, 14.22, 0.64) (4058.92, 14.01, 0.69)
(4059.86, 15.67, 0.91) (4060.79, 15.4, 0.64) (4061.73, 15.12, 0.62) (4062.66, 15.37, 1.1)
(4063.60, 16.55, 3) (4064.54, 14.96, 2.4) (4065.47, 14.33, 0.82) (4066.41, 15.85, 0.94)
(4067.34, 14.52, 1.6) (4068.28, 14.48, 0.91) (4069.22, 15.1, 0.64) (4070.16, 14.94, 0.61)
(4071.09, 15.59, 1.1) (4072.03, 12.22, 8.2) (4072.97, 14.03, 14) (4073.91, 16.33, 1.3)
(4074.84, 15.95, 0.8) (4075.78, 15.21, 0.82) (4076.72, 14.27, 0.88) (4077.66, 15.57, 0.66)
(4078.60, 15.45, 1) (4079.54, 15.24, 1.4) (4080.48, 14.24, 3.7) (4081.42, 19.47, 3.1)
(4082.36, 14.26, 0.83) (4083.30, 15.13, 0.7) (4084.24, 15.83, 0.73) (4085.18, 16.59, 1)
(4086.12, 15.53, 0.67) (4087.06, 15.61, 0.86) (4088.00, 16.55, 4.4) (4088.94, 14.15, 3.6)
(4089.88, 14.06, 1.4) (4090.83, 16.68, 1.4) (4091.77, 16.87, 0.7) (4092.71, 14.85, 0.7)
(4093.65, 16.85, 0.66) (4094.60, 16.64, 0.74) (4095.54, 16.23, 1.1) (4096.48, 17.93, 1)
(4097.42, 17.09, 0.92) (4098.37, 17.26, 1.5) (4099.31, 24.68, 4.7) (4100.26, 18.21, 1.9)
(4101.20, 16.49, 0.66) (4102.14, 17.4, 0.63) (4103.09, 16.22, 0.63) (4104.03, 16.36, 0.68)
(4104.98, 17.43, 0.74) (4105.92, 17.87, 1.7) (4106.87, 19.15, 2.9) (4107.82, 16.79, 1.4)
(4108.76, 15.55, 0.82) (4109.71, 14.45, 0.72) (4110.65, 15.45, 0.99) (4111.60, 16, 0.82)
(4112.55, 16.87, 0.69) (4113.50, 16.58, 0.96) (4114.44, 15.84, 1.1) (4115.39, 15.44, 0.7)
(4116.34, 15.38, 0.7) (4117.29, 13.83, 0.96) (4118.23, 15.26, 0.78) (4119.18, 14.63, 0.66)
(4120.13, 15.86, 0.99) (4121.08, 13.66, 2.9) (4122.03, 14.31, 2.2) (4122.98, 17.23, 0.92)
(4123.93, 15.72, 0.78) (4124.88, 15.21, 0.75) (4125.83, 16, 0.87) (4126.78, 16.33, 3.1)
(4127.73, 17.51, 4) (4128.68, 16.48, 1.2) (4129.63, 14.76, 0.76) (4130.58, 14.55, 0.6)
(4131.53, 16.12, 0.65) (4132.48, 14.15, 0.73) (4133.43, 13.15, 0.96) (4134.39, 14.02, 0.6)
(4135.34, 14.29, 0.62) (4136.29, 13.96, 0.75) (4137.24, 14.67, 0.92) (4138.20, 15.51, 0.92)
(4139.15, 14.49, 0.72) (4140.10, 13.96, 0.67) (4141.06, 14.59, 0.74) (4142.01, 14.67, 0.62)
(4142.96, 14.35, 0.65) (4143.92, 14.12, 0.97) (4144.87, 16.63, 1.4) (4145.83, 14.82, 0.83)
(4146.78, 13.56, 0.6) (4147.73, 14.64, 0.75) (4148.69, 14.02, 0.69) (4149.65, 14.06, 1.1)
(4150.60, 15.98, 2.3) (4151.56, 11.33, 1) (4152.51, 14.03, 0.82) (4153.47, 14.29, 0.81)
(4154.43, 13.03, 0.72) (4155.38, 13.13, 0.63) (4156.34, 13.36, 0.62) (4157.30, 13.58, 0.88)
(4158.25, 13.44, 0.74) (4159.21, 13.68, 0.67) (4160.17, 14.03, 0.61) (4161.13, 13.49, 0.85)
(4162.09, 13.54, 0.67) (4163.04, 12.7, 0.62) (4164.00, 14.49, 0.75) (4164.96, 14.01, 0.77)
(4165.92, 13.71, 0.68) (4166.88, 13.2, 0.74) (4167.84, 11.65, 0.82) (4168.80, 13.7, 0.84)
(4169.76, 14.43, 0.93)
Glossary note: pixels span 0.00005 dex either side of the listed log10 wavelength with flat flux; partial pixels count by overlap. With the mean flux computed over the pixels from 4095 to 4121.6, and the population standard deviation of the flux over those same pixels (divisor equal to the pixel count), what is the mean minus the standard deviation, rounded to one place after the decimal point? 14.6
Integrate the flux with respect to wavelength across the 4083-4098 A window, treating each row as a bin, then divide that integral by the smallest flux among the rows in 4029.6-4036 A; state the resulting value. 18.5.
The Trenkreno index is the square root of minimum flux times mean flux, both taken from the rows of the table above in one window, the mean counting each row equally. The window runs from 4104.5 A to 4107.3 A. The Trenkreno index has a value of 17.8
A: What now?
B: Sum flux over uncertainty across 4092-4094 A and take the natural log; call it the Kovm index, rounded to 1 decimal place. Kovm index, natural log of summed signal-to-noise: 3.8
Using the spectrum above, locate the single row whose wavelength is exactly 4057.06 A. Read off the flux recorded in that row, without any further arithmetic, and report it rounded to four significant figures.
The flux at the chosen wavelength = 15.03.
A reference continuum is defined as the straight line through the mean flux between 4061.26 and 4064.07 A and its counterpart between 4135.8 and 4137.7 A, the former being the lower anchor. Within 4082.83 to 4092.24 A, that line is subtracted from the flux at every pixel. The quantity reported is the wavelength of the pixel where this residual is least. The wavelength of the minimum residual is 4089.88 A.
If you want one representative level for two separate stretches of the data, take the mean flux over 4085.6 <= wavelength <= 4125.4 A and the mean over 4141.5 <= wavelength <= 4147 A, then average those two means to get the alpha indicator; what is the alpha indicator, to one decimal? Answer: 15.5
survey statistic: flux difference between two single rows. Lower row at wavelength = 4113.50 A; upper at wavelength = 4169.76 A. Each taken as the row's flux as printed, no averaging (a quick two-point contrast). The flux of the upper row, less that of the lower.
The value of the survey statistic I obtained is -2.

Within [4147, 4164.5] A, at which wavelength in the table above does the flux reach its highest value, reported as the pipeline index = 4150.60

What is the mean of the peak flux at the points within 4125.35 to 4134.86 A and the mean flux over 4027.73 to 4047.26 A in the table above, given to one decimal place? 15.9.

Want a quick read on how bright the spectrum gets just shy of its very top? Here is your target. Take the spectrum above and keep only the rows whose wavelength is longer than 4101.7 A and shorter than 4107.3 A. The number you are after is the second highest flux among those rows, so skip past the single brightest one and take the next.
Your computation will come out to 17.87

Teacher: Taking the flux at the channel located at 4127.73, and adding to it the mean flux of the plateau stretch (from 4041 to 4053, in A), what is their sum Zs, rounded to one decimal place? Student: 31.7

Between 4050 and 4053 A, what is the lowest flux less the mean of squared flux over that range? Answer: -187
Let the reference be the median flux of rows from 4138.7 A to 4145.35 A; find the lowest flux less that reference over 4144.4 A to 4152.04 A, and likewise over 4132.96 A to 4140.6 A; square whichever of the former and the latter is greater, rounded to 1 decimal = 1.8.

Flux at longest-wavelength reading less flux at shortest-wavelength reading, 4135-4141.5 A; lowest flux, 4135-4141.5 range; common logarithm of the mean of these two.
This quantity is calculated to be 0.853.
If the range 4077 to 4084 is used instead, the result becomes 0.839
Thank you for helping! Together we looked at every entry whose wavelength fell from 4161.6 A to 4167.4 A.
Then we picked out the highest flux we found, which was 14.49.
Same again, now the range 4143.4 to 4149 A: 16.63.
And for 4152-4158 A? 14.29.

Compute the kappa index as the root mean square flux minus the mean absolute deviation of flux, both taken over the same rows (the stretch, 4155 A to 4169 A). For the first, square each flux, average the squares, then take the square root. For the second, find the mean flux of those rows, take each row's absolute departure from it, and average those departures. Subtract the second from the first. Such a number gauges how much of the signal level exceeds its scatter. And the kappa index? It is 13.0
